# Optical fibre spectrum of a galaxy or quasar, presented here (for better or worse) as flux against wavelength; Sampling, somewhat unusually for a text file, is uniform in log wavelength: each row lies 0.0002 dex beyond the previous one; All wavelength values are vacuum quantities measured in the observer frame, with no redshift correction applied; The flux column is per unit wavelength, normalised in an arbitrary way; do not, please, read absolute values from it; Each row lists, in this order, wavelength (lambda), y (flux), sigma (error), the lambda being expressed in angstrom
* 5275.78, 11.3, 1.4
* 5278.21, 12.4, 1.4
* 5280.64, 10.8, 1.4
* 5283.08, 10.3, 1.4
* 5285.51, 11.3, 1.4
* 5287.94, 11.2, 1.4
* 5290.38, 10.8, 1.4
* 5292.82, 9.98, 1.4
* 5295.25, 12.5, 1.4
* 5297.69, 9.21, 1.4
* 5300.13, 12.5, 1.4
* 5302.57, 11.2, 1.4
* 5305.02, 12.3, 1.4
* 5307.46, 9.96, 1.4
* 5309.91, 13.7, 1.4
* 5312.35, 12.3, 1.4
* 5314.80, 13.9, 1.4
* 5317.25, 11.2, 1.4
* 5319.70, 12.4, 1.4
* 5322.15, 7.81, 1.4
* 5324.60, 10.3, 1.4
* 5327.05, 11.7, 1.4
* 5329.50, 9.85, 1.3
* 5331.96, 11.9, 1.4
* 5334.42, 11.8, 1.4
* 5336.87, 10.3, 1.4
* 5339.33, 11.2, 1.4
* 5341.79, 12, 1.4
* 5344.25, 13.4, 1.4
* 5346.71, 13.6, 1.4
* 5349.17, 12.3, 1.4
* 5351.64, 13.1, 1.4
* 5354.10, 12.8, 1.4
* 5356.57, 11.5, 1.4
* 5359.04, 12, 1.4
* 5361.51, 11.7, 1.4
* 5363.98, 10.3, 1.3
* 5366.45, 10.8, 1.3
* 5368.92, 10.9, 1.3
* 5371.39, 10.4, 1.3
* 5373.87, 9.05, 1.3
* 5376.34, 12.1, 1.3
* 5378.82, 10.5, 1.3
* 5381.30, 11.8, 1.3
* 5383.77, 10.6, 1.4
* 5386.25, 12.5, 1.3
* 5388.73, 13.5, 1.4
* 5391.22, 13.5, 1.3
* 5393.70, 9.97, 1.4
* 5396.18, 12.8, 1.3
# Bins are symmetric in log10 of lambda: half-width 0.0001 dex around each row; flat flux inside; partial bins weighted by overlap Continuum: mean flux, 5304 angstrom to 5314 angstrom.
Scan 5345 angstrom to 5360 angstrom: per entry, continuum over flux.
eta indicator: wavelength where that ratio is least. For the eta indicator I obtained 5346.71 angstrom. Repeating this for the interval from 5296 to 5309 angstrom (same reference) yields 5300.13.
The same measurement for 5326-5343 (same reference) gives 5341.79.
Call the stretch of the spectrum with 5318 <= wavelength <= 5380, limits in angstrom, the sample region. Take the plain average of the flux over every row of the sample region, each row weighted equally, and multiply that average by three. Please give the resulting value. 34.0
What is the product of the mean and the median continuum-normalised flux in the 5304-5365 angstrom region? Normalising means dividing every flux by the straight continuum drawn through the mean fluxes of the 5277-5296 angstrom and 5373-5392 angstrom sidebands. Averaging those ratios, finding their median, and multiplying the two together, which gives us 1.07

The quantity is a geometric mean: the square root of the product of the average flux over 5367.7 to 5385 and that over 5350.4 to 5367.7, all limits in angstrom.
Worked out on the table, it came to 11.2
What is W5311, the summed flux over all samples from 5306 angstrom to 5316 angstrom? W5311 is 49.9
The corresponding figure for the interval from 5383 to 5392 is 50.1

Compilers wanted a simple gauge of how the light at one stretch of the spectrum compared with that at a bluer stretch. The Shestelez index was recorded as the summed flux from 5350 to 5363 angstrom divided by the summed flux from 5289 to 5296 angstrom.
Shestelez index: 1.8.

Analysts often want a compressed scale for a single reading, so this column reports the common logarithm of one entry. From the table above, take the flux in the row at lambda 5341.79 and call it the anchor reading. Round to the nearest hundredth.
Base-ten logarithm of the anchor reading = 1.08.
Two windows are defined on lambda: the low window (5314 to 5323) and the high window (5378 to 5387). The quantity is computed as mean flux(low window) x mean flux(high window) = 129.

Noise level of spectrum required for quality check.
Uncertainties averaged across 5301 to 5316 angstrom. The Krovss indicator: 1.40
